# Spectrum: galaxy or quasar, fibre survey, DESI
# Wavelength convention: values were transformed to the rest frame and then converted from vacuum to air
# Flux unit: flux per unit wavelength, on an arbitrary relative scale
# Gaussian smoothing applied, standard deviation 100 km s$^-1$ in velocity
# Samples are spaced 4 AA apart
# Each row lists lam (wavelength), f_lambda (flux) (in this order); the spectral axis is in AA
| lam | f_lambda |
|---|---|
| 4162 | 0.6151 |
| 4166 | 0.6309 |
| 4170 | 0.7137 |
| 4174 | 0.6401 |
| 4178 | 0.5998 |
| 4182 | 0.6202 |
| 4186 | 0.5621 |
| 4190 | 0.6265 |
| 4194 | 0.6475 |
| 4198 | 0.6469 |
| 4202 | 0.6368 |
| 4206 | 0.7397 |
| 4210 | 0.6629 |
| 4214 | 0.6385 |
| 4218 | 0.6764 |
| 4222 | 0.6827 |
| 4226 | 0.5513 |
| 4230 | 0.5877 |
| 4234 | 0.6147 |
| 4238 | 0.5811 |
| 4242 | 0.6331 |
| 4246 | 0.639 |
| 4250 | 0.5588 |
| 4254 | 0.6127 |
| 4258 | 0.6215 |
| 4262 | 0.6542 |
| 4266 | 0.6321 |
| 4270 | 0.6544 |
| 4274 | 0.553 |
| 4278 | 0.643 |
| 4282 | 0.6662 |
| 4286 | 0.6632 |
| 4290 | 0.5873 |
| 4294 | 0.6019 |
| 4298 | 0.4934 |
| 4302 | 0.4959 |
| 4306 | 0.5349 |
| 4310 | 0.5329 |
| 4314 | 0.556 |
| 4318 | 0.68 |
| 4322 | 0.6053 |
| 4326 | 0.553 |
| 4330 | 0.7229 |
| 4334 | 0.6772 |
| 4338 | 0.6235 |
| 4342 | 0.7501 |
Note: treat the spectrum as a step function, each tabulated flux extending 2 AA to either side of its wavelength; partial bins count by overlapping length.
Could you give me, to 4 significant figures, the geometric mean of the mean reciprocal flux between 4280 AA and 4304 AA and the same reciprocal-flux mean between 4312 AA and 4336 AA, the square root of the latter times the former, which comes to 1.666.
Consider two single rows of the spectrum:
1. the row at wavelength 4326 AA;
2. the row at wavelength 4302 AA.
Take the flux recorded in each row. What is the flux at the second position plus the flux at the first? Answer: 1.05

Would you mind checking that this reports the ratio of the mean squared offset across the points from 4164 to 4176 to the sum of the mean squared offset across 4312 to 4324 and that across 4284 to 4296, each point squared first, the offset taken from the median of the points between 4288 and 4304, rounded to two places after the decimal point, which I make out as 1.08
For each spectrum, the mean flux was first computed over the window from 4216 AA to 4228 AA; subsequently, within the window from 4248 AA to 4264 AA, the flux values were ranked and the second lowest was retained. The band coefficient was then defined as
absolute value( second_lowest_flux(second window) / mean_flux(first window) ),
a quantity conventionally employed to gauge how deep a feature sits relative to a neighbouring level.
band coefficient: 0.962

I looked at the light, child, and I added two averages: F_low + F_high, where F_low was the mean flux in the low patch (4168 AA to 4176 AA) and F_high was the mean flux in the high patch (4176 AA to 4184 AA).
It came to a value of 1.29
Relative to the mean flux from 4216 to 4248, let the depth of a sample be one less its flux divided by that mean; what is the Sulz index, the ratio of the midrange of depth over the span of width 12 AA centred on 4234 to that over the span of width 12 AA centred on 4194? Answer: -1.4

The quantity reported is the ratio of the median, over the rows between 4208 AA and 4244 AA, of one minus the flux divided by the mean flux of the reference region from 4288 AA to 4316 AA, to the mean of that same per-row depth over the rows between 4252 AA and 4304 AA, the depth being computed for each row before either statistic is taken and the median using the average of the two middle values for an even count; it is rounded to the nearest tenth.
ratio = 1.4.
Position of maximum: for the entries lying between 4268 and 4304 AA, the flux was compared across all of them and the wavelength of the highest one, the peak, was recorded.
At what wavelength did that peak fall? 4282 AA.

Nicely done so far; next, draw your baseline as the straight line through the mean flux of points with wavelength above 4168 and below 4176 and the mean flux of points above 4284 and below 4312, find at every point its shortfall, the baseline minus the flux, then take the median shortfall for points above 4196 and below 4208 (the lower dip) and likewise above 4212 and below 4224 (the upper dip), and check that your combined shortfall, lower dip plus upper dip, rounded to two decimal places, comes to -0.04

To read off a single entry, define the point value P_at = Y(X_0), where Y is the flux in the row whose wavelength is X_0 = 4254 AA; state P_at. 0.6127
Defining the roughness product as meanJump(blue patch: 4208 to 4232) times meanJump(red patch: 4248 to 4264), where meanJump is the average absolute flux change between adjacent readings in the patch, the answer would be 0.0015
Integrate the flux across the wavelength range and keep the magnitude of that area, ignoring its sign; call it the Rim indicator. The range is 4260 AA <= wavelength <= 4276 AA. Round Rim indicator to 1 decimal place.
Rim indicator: 10.0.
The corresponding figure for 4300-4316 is 8.5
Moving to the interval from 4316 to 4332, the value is 10.2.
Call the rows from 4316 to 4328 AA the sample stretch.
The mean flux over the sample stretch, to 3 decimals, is 0.613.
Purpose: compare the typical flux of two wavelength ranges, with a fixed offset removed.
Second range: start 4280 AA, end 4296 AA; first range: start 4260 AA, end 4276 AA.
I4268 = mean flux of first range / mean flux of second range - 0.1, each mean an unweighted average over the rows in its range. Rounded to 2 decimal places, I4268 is 0.89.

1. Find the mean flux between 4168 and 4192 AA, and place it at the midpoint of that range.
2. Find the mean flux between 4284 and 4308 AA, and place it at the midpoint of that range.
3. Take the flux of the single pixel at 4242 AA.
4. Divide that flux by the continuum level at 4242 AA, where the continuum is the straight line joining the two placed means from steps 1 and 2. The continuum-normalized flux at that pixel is 1.07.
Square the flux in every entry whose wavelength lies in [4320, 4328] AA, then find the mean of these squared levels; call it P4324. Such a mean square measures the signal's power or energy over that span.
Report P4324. 0.336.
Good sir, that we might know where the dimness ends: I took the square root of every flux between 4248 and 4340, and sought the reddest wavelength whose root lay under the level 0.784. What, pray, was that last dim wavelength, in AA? 4326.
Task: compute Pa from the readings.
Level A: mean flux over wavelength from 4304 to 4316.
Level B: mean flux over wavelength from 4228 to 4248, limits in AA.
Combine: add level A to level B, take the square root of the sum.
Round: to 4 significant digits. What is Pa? 1.073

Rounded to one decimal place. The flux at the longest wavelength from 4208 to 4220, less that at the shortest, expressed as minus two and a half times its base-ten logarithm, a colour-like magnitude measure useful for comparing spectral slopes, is 4.7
